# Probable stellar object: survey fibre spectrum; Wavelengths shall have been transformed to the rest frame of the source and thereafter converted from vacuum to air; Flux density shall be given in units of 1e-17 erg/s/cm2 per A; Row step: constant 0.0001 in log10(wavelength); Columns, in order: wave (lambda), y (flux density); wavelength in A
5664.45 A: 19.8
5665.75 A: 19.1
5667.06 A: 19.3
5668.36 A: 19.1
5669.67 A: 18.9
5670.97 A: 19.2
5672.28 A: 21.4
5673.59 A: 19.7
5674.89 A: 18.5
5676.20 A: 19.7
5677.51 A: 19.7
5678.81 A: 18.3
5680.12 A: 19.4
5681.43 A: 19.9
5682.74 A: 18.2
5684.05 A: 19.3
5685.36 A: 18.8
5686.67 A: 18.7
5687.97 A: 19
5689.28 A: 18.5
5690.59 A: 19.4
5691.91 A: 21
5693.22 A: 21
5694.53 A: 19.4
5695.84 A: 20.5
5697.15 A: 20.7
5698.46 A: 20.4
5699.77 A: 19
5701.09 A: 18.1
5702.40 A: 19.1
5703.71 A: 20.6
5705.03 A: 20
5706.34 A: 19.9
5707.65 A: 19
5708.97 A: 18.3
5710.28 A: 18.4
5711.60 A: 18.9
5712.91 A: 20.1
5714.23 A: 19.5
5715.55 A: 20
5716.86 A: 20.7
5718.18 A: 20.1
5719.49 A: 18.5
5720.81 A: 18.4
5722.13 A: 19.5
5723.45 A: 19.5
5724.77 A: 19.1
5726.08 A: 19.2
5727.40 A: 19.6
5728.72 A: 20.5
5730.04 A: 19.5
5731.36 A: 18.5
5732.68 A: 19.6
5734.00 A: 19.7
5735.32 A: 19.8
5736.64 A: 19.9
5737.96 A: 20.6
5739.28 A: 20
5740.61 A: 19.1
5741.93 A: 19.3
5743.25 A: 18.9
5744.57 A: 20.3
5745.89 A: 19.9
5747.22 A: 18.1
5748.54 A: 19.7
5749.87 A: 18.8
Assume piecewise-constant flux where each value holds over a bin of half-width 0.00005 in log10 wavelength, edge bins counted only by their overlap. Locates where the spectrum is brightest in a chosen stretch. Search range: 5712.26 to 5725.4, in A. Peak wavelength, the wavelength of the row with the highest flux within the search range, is 5716.86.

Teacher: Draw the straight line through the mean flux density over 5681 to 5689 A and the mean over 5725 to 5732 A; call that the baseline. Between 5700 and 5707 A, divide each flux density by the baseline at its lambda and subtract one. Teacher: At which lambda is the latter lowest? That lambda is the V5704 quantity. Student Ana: 5701.09 A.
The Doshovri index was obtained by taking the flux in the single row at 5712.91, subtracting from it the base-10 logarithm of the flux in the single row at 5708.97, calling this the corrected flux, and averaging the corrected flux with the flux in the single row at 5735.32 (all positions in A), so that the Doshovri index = 19.3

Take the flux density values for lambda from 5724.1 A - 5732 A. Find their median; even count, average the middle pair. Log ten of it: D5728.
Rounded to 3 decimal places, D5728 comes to 1.287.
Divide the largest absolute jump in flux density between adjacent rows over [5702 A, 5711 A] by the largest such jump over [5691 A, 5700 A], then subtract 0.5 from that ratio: 0.4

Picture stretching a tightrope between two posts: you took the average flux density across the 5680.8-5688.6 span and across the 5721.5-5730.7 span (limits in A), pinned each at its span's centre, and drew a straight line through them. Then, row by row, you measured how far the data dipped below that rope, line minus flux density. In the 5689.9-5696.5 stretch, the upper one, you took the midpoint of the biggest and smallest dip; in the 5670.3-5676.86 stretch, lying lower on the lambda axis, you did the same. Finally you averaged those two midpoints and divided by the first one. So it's 1.0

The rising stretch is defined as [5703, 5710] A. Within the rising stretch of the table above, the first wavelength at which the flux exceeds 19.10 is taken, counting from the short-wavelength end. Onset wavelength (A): 5703.71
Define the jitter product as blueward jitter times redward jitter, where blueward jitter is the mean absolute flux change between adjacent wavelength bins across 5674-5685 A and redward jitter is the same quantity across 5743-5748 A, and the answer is 1.2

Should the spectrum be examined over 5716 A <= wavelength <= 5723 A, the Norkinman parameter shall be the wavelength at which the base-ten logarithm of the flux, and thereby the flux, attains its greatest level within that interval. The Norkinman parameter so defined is 5716.86 A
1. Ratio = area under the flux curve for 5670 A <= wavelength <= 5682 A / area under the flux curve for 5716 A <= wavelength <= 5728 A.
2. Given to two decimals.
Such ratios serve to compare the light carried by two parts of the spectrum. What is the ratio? 1.00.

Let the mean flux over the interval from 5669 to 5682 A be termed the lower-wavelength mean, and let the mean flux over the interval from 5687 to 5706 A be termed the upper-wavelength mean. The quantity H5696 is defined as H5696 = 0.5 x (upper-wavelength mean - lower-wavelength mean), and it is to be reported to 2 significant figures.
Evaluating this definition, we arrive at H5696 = 0.15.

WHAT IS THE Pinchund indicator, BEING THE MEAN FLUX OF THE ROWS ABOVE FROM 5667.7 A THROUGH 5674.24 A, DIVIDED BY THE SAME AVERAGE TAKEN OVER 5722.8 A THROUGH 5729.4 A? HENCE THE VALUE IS 1.004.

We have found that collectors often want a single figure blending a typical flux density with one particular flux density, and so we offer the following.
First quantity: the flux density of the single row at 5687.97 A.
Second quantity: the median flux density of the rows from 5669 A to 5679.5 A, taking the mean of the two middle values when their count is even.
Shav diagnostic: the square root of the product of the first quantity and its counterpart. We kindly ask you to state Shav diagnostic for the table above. 19.2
